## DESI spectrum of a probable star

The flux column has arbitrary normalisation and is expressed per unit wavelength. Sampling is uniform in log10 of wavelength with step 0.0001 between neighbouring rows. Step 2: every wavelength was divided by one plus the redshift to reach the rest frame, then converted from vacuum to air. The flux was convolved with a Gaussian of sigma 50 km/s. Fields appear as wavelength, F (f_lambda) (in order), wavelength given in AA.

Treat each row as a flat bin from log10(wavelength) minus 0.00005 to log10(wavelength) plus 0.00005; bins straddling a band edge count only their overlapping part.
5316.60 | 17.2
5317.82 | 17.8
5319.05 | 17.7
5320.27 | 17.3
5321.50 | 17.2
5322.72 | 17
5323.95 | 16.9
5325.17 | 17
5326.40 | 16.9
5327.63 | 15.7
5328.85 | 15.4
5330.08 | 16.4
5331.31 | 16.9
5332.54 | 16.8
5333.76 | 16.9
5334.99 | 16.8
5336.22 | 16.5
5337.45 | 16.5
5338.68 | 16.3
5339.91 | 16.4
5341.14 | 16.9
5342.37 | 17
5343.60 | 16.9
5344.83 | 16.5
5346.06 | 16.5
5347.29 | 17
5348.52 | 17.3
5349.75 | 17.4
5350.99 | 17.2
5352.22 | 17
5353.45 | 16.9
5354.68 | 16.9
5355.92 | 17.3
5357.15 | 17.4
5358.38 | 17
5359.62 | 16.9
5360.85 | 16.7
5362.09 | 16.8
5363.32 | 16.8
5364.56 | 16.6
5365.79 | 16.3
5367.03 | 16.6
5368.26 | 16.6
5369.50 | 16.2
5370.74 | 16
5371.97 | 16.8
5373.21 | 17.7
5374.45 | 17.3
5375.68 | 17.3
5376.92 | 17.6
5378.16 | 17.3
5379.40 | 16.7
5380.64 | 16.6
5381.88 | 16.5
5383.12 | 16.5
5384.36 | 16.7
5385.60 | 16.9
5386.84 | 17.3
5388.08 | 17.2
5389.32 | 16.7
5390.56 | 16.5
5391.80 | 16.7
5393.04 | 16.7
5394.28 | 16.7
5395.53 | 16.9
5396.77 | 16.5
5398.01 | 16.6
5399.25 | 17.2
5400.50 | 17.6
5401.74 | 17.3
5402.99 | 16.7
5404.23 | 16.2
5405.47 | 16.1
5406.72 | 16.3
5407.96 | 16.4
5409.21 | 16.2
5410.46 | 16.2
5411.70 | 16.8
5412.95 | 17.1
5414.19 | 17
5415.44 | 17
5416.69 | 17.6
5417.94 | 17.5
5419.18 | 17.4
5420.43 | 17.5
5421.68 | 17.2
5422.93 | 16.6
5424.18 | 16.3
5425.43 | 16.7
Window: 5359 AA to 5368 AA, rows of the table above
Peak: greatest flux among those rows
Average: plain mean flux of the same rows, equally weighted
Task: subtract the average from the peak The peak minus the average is 0.23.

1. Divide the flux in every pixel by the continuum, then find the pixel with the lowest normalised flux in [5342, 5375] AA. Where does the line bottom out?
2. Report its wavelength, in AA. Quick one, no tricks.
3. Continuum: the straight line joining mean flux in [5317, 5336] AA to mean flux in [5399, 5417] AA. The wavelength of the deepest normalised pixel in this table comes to 5370.74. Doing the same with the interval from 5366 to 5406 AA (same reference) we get 5370.74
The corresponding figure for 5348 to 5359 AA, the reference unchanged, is 5353.45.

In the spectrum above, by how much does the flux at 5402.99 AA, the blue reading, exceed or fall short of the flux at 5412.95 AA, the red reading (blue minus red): -0.4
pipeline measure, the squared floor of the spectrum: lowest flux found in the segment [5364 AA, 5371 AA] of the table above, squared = 256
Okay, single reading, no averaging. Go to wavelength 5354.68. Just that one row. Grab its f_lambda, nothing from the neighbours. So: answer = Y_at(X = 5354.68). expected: 16.9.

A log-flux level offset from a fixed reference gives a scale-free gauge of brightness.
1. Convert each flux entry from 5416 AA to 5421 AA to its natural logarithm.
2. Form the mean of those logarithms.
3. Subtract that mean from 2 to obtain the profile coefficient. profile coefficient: -0.86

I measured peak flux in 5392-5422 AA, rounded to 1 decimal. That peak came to 17.6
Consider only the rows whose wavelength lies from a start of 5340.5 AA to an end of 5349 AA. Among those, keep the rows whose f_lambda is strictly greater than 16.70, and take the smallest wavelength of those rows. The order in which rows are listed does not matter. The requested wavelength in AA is 5341.14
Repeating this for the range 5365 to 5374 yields 5371.97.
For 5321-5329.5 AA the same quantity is 5321.50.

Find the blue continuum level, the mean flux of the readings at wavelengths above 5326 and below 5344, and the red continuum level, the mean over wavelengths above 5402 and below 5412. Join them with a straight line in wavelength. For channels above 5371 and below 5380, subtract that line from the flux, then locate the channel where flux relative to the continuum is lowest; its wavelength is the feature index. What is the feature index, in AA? 5379.40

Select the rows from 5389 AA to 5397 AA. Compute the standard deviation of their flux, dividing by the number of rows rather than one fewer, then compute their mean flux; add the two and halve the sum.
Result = 8.40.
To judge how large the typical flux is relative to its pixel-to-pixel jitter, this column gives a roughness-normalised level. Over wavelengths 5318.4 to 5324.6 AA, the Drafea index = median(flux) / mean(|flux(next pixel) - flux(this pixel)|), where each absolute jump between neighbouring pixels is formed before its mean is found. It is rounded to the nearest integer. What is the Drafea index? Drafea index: 86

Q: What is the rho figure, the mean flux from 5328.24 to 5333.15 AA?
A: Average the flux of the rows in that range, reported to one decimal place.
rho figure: 16.4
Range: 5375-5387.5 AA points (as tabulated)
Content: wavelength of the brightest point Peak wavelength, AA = 5376.92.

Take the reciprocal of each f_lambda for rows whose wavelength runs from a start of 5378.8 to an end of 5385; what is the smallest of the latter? 0.0599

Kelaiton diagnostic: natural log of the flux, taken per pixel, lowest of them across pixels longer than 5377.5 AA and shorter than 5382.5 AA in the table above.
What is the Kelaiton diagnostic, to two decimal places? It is 2.80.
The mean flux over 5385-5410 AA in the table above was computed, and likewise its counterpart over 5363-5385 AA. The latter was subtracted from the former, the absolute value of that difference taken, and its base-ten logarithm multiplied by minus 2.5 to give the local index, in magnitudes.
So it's 3.3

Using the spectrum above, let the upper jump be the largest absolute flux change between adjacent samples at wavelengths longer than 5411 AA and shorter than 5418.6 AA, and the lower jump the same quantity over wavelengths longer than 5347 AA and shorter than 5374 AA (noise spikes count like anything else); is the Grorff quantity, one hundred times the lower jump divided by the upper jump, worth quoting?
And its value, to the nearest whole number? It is 150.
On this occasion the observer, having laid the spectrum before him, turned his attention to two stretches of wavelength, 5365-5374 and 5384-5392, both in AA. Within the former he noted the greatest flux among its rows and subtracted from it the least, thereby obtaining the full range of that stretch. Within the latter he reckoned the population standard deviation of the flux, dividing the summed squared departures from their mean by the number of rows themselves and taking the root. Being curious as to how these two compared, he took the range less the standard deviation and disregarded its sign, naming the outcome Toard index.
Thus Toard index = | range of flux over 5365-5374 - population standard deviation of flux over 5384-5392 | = 1.43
